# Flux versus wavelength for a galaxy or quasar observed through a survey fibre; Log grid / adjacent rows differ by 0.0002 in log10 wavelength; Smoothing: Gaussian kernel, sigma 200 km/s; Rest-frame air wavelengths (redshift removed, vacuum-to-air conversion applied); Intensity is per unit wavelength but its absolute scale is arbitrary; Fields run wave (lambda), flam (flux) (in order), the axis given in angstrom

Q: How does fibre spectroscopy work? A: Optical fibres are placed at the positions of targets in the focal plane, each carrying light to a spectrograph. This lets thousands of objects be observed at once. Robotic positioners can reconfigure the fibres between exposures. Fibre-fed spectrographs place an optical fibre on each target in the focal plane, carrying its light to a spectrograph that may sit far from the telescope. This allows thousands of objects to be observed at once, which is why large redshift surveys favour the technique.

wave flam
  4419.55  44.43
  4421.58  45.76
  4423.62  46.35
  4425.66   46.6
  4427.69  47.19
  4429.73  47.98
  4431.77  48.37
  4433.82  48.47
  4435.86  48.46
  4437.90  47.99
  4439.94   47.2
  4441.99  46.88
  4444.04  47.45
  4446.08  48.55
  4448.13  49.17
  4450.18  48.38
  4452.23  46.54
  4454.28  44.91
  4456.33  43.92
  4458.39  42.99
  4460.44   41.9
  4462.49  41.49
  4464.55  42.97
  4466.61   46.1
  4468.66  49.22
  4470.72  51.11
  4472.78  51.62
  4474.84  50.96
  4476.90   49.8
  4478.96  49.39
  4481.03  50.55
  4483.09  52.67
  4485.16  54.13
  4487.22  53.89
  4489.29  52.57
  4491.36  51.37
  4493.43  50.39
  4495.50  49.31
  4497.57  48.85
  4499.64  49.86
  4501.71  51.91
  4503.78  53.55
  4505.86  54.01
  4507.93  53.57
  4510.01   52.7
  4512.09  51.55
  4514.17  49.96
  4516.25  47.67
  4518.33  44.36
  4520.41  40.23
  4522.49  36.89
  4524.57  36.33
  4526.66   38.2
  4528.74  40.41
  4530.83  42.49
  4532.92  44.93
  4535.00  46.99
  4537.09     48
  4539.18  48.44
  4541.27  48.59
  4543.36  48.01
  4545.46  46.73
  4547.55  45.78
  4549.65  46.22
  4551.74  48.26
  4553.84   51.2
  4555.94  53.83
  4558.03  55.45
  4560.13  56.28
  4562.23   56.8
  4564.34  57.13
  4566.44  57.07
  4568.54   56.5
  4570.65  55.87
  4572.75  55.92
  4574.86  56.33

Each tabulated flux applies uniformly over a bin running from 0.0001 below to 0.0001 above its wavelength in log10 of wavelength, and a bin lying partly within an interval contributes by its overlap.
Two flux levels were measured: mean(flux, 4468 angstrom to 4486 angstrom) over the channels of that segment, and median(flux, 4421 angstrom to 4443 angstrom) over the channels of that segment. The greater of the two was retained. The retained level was 51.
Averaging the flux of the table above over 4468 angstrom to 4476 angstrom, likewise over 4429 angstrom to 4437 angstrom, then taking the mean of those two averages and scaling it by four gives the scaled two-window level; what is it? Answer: 198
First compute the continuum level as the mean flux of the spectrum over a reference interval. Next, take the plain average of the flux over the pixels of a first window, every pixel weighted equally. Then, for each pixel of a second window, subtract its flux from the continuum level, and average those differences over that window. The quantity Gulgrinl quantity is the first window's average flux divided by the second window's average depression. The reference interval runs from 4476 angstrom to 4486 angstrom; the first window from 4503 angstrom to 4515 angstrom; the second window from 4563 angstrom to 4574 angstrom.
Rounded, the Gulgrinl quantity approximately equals -10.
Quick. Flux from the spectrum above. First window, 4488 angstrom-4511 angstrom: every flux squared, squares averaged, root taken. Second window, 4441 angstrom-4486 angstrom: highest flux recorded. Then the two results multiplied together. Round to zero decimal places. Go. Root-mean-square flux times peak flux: 2797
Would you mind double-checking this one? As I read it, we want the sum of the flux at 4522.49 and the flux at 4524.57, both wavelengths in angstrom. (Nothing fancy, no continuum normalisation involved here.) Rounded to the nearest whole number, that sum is 73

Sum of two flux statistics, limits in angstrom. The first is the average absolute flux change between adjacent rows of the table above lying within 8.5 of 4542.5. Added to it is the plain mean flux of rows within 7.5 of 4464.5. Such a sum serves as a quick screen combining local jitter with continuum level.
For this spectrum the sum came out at 46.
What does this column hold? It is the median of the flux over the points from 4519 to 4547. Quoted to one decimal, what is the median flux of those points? 44.9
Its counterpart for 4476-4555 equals 49.1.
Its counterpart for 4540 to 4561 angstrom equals 48.4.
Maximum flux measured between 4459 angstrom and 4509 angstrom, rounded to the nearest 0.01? 54.13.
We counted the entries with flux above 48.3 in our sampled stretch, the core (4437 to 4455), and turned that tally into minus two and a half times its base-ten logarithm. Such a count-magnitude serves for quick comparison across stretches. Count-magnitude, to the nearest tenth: -1.2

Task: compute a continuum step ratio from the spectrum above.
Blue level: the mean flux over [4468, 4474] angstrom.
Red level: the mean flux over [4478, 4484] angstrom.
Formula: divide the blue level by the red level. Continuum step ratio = 1.00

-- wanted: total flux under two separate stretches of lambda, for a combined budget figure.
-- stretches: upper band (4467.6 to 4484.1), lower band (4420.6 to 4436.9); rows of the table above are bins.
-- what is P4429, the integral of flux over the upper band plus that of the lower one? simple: 1609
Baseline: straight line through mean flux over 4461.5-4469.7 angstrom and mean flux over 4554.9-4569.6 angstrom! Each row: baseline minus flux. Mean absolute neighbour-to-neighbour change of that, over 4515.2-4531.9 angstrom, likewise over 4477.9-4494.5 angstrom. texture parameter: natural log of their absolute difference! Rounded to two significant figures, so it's 0.25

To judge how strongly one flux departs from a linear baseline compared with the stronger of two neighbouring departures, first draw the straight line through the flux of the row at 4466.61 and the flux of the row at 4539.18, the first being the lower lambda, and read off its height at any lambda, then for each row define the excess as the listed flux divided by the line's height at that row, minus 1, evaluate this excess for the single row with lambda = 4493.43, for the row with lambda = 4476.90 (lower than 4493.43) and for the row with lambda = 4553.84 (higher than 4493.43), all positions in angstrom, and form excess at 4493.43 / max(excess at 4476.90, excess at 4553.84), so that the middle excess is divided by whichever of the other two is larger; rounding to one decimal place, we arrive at 1.0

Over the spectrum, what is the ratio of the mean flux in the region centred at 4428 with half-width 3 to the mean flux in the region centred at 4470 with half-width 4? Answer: 0.95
